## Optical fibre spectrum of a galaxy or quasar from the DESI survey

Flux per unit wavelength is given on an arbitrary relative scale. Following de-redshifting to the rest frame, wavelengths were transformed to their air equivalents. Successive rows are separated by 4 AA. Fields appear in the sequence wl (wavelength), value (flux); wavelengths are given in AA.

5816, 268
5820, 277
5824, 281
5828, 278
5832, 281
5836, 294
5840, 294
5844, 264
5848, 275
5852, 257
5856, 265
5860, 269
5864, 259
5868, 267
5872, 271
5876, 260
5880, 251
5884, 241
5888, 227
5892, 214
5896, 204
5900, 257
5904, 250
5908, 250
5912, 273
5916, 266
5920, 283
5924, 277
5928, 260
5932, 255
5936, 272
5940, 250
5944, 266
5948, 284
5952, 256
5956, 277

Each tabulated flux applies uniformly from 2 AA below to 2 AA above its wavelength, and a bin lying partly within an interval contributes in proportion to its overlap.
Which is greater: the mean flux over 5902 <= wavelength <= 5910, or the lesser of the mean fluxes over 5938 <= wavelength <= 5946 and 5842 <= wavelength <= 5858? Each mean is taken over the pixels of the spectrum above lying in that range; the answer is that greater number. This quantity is 258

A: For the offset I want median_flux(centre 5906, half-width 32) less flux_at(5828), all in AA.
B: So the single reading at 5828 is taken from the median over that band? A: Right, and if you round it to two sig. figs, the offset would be -22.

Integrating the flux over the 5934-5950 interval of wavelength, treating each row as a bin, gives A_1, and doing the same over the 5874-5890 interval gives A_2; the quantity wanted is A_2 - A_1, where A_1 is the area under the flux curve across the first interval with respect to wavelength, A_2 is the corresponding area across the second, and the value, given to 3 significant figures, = -372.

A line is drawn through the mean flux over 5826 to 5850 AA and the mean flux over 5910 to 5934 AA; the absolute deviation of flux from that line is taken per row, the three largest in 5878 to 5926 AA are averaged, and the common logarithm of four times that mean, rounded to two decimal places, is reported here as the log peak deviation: 2.37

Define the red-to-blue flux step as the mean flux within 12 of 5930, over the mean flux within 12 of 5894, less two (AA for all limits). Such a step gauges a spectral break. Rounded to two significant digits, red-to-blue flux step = -0.85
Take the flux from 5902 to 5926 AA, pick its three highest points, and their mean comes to 278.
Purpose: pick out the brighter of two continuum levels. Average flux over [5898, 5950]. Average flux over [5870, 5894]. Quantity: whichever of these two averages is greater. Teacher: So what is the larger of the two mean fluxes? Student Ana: 265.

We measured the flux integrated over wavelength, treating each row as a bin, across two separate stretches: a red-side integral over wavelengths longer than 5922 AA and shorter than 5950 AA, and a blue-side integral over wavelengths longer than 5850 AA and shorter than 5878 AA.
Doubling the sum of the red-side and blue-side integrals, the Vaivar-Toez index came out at 29696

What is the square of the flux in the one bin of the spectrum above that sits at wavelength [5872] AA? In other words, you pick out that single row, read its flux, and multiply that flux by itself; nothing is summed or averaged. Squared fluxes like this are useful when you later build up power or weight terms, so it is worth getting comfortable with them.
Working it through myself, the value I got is 73441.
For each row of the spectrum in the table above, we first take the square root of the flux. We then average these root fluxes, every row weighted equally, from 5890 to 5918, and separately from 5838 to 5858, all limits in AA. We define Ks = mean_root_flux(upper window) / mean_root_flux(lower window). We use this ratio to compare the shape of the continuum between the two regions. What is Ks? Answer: 0.95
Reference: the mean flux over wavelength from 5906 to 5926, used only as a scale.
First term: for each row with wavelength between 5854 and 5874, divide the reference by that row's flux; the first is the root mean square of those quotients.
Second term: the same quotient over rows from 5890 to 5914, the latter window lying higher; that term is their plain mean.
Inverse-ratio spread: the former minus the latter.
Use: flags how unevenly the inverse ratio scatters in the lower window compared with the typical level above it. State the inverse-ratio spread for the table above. -0.12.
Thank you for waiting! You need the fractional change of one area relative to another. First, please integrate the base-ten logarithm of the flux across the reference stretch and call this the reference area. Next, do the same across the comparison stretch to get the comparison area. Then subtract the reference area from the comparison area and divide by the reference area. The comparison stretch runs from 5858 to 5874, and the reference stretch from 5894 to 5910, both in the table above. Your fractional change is 0.02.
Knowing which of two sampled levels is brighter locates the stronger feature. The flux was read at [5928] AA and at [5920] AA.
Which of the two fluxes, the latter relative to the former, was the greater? 283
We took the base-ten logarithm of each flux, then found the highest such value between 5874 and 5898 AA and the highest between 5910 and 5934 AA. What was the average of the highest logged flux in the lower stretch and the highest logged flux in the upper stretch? 2.43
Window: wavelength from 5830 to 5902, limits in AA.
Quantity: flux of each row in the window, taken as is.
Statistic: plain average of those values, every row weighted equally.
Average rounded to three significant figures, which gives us 258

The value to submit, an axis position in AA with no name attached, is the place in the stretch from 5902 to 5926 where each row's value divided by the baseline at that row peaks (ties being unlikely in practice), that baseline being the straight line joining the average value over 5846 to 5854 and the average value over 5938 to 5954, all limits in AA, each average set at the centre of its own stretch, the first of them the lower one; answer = 5920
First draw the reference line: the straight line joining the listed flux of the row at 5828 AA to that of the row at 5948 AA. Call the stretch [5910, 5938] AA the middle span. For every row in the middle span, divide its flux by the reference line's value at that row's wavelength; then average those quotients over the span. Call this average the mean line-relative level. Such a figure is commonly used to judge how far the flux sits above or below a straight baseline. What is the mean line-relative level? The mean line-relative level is 0.95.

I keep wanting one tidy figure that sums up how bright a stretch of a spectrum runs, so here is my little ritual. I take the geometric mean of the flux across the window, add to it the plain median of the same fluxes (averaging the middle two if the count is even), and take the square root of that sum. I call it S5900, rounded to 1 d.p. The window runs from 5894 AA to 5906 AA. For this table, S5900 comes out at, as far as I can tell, 22.0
